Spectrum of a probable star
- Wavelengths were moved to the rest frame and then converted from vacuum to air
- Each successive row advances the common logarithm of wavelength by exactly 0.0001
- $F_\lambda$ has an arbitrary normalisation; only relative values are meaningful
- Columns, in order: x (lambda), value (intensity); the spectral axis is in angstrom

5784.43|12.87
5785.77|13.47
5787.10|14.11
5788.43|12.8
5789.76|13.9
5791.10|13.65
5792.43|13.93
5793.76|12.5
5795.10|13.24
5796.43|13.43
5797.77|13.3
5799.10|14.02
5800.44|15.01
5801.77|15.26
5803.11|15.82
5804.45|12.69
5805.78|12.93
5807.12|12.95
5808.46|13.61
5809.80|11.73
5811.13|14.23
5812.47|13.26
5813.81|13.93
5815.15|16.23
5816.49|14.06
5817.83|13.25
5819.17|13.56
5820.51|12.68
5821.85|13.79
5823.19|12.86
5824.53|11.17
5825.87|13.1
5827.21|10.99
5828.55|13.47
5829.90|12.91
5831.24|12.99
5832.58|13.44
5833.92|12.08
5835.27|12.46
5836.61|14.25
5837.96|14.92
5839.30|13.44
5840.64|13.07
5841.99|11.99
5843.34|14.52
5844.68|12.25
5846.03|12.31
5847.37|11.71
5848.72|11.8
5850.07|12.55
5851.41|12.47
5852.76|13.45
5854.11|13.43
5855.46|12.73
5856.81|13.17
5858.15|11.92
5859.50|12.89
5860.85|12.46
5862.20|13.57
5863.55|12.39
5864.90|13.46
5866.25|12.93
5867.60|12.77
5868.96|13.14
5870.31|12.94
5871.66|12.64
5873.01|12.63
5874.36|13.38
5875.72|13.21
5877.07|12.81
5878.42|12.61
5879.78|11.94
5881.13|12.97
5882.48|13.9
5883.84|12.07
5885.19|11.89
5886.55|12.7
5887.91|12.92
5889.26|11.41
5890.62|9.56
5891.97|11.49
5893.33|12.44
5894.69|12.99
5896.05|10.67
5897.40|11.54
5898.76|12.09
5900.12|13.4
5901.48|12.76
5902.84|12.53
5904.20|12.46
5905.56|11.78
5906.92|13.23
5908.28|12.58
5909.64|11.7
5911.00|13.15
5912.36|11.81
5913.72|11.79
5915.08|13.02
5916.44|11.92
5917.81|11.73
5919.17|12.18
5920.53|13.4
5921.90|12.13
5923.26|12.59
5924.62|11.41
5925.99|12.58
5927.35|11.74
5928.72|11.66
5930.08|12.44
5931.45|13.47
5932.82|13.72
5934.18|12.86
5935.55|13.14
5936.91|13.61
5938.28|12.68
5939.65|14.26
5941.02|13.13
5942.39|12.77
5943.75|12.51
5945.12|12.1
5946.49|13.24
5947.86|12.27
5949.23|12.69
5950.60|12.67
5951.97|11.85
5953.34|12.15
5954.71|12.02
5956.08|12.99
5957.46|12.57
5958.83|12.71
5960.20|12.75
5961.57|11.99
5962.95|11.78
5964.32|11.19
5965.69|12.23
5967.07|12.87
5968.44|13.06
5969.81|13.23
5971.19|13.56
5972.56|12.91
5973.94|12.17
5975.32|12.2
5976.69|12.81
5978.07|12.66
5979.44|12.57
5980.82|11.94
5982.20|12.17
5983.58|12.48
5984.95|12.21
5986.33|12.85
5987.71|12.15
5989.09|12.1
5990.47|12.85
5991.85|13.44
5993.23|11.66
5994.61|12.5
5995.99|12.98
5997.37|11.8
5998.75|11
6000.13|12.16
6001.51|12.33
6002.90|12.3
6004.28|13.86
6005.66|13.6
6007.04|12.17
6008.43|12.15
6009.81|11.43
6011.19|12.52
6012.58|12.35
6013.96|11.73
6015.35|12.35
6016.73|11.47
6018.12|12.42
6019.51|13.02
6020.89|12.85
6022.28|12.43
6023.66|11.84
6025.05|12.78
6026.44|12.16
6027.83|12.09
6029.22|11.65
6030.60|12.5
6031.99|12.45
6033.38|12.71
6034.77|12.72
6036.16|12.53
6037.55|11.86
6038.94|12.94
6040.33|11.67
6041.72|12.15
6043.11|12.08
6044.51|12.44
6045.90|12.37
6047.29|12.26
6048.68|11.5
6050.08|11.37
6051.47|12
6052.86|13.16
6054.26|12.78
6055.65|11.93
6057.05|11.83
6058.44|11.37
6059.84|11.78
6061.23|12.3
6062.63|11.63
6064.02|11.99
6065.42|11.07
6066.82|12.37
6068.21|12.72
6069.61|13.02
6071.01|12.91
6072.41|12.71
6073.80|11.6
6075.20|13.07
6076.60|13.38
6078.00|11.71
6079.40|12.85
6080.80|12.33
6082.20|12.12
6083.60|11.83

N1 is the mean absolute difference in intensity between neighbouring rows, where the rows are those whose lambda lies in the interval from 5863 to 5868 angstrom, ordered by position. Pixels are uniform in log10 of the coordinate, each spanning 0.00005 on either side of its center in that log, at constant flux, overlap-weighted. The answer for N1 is 0.59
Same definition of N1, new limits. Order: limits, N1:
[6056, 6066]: 0.56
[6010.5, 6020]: 0.64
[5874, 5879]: 0.26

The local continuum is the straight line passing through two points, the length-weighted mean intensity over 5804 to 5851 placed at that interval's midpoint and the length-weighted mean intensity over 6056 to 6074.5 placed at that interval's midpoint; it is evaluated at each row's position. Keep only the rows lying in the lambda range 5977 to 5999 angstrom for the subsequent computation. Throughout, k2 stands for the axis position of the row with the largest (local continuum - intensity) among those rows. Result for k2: 5998.75 angstrom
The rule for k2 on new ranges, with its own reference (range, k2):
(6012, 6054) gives 6016.73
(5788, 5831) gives 5827.21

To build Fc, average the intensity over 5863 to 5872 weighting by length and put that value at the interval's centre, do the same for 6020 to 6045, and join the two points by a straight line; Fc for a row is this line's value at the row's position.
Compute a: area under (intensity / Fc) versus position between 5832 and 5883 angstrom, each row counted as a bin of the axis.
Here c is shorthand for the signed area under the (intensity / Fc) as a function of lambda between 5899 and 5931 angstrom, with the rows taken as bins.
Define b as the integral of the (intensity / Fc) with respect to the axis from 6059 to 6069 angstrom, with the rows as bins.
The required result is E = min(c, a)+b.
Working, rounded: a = 51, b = 10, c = 31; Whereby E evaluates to 41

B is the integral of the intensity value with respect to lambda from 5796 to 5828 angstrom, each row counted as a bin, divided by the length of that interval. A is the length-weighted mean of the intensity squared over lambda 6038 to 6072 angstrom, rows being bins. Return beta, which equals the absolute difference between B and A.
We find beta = 135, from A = 148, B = 13.5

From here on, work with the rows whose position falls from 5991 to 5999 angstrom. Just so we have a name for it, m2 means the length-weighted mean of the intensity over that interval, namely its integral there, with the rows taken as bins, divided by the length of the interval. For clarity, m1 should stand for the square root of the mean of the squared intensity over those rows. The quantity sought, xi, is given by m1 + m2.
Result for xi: 24.6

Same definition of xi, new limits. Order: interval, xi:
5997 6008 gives 24.8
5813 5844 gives 26.6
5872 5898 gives 24.6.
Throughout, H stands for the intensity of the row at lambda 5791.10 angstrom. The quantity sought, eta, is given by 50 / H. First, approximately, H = 13.65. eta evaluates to 3.66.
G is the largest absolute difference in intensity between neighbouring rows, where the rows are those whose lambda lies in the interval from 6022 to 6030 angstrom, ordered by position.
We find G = 0.94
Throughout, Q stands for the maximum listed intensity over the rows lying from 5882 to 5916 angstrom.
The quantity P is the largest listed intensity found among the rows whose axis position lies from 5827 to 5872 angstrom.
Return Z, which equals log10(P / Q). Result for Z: 0.031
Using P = 14.92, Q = 13.9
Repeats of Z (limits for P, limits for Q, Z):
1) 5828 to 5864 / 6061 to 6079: 0.047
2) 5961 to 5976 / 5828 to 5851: -0.042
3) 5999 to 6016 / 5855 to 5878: 0.009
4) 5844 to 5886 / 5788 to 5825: -0.067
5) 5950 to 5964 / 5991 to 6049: -0.028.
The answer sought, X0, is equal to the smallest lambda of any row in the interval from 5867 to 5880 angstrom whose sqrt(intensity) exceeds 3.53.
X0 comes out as 5867.60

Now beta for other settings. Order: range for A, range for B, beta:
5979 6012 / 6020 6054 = 141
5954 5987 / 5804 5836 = 143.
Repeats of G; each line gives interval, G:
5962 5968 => 1.04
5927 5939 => 1.03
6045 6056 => 1.16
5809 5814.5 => 2.50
